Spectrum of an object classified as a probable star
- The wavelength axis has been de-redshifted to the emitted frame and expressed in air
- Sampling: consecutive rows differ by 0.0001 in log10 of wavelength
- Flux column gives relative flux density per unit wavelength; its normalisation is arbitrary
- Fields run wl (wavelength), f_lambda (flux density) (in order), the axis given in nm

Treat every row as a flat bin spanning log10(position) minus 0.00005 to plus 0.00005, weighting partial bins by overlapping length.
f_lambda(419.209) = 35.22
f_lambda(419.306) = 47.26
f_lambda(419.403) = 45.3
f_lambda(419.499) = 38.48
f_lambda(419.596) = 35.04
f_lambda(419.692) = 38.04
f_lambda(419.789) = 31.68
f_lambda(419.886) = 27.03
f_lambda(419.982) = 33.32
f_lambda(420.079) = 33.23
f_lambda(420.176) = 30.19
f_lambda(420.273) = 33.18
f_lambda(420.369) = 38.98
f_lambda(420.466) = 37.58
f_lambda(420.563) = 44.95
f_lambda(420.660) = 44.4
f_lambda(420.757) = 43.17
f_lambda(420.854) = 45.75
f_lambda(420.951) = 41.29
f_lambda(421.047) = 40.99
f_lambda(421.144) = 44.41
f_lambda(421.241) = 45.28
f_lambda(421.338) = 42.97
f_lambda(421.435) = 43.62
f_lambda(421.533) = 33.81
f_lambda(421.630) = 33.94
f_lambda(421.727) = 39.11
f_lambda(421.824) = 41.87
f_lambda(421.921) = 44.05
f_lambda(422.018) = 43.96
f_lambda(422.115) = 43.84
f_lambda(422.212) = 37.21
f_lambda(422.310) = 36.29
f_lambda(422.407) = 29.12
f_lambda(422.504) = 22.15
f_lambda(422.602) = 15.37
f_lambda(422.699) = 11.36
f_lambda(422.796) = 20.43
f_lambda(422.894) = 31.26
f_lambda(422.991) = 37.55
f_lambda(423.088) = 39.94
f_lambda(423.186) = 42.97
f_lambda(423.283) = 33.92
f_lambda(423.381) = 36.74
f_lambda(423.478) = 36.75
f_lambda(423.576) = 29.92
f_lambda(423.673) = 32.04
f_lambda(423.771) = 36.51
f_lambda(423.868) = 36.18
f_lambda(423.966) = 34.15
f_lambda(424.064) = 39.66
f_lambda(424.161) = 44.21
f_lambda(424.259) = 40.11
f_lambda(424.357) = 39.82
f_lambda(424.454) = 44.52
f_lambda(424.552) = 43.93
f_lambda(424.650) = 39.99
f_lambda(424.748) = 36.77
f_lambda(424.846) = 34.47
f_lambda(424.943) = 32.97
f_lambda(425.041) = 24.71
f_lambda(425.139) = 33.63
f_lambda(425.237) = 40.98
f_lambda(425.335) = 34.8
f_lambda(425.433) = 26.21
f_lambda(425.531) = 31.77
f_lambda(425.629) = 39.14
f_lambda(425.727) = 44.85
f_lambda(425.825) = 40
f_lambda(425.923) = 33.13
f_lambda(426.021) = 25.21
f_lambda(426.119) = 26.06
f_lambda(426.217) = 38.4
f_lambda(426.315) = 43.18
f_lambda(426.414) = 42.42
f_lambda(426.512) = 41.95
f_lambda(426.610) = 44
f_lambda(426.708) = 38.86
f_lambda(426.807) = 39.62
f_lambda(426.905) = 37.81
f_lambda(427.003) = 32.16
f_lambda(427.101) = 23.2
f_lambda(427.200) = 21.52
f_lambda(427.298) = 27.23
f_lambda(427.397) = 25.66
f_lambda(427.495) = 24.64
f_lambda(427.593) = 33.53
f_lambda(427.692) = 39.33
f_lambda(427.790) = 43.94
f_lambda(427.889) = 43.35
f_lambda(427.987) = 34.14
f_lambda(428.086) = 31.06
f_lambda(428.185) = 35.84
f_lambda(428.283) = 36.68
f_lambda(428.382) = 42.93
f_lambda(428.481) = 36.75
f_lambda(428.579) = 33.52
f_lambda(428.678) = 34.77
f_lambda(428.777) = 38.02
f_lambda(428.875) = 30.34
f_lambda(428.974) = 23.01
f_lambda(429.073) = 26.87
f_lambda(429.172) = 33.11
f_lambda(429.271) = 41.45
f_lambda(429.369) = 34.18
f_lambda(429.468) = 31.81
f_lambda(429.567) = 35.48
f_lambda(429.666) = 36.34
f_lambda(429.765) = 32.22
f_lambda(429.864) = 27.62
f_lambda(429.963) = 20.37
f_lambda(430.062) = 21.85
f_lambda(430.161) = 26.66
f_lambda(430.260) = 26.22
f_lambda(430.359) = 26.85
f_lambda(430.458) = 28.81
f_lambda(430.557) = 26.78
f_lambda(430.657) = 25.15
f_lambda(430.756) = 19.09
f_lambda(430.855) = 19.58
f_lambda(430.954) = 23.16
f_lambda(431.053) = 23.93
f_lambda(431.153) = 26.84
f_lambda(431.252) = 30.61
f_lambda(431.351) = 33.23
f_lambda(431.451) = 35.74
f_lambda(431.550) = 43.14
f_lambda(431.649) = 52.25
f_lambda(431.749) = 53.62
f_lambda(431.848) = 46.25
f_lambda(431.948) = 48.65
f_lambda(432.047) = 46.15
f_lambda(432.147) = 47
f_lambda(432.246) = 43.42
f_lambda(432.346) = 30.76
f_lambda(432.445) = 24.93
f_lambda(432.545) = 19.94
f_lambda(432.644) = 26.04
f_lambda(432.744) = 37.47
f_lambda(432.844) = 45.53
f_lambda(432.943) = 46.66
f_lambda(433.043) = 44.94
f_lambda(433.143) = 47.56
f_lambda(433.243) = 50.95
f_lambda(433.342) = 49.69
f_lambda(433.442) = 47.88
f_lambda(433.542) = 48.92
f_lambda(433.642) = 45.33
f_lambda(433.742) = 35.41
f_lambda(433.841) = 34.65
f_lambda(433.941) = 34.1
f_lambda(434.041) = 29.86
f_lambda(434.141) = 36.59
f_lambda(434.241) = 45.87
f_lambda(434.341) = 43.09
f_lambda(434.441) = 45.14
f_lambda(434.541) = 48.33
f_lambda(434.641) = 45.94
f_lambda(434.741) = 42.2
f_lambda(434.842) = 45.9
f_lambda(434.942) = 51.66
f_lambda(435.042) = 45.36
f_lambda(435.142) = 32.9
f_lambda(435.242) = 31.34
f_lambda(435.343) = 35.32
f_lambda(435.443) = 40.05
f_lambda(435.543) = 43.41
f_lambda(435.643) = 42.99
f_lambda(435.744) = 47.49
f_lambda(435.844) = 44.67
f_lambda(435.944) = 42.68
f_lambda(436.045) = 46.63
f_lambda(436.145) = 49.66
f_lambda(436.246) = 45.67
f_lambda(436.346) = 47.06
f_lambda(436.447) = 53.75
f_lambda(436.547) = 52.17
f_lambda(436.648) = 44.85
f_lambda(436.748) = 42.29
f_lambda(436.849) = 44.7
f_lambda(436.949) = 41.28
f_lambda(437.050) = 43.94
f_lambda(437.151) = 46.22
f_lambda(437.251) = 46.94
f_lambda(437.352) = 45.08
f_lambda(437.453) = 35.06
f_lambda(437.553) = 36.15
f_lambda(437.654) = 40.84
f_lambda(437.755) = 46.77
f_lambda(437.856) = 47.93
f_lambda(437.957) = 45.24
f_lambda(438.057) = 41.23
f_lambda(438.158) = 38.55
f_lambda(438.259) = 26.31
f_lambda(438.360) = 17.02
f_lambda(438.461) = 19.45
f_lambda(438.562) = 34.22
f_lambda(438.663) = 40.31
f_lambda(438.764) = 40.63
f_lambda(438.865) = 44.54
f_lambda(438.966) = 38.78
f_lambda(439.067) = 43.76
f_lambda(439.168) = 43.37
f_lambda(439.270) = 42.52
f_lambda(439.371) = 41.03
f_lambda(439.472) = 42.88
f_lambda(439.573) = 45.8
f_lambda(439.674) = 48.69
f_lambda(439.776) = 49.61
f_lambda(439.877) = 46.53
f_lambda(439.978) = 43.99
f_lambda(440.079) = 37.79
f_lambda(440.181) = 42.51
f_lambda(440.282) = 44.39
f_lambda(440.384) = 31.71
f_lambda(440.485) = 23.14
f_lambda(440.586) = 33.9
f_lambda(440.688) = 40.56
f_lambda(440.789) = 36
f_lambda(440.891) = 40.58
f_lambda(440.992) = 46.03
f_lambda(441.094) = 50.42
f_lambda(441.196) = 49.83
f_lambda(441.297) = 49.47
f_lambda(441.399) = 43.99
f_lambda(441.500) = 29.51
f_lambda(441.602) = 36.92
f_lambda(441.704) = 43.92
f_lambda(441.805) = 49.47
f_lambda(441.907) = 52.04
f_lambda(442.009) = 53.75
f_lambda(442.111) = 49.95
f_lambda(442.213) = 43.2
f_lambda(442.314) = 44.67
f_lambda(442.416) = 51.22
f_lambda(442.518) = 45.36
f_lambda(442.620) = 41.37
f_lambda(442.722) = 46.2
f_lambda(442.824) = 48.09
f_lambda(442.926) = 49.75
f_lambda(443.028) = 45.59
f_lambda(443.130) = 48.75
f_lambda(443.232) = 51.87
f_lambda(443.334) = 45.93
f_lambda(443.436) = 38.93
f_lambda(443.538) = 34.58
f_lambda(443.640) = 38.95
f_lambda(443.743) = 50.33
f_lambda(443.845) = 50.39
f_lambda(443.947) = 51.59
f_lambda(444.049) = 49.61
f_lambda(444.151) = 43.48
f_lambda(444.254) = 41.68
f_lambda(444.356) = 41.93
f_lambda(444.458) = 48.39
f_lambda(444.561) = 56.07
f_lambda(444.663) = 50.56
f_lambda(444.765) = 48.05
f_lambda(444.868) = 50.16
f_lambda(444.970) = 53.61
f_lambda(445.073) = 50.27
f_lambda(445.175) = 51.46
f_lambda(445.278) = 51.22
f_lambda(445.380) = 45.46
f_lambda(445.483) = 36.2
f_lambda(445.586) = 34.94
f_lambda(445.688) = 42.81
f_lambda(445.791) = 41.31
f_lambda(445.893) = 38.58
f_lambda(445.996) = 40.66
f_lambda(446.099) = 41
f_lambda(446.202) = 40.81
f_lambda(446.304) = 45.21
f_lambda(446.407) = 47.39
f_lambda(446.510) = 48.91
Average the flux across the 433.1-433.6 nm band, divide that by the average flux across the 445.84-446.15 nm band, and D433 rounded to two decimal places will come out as 1.22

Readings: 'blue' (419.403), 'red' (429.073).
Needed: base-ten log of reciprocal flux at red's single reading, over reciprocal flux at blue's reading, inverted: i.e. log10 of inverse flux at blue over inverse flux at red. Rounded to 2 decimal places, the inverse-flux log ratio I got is -0.23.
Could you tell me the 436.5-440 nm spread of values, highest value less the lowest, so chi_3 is 35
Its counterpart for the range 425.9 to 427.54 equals 22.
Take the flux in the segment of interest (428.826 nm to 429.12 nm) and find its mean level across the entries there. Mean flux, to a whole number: 27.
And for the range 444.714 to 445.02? 51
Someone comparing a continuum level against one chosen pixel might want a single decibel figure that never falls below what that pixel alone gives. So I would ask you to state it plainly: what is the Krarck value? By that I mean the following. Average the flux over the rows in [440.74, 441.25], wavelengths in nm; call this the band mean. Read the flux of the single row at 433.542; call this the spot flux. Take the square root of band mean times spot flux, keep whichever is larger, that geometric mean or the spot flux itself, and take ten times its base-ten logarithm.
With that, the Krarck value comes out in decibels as 16.9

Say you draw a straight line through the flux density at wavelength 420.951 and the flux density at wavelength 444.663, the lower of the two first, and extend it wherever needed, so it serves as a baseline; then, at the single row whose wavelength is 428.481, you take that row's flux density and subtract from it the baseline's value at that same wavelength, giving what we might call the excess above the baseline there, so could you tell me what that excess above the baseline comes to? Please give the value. -7.5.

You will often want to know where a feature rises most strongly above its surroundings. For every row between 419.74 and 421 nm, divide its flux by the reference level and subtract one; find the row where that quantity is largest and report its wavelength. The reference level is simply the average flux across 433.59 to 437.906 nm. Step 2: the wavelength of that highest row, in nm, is 420.854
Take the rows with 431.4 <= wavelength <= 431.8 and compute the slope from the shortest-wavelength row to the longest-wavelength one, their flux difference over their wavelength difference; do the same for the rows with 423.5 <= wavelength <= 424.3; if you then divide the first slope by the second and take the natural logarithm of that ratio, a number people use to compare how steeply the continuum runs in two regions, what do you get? 1.4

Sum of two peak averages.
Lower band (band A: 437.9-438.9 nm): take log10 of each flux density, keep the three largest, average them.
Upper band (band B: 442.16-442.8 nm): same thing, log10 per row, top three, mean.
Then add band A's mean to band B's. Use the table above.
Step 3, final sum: 3.32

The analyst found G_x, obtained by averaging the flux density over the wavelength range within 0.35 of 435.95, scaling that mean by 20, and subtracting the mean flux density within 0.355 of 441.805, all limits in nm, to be 869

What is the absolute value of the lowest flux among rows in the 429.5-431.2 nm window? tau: 19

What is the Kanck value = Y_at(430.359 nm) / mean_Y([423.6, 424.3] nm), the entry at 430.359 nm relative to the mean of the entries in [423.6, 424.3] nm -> 0.72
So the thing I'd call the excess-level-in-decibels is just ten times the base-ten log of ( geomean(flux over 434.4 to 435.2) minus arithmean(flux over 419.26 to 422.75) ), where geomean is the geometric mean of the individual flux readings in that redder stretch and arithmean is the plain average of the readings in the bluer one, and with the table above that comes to 8.6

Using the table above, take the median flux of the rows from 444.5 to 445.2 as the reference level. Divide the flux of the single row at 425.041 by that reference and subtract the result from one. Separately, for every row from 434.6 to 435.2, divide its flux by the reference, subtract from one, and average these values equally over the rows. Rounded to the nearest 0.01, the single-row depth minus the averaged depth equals 0.38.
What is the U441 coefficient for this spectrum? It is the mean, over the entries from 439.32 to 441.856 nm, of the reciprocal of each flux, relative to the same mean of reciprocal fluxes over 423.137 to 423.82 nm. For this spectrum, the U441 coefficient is 0.87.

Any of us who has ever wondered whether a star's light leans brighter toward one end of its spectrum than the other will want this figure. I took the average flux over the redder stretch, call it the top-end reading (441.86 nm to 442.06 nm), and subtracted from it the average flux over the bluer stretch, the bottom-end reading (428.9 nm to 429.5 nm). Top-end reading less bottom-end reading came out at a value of 21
